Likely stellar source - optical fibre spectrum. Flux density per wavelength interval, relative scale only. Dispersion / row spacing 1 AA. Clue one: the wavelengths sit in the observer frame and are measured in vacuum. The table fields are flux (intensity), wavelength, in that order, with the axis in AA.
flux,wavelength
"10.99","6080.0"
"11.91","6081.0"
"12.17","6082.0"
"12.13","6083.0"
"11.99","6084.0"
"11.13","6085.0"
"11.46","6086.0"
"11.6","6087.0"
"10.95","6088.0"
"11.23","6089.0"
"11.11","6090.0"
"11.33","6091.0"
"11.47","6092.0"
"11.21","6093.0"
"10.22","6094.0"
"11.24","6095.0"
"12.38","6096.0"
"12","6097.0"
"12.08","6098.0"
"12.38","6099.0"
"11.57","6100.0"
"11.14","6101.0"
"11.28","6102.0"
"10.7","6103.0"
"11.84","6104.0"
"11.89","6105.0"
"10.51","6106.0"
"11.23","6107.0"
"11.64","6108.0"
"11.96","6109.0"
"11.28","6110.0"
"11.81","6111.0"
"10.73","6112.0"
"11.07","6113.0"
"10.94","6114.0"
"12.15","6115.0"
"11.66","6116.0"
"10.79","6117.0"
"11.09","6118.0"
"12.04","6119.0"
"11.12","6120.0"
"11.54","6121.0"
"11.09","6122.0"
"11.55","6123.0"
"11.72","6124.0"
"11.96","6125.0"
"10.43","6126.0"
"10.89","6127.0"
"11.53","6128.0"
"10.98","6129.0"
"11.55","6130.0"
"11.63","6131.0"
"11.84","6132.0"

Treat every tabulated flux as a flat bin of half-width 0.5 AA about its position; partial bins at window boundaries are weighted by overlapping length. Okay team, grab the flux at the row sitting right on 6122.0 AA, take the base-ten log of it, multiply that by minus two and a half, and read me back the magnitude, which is -2.612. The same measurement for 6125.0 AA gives -2.694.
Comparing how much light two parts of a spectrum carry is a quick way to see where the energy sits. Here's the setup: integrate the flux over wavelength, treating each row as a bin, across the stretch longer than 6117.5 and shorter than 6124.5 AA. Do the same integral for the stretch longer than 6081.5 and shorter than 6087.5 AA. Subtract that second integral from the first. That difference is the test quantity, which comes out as 10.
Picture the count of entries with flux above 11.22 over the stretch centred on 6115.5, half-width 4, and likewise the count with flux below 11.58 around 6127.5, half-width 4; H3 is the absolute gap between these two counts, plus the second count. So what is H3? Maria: 7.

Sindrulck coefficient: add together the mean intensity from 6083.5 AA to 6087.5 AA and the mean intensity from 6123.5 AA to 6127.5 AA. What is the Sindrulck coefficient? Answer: 22.8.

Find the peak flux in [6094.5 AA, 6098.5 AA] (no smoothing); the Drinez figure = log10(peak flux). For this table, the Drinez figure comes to 1.09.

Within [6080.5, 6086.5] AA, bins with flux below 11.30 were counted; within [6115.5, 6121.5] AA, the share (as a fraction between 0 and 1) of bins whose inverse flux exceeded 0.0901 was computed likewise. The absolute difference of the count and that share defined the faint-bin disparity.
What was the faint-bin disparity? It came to 0.7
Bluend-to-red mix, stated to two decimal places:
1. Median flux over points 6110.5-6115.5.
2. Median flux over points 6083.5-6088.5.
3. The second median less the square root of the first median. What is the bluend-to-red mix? 8.13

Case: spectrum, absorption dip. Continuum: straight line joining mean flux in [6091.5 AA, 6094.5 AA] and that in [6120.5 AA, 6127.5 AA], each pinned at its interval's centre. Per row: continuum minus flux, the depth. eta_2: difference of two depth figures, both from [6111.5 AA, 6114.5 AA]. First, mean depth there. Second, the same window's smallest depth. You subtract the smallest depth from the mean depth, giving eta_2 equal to 0.2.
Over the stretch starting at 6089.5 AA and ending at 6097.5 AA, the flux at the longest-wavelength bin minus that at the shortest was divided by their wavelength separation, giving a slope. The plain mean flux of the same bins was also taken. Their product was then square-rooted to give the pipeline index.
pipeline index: 1.2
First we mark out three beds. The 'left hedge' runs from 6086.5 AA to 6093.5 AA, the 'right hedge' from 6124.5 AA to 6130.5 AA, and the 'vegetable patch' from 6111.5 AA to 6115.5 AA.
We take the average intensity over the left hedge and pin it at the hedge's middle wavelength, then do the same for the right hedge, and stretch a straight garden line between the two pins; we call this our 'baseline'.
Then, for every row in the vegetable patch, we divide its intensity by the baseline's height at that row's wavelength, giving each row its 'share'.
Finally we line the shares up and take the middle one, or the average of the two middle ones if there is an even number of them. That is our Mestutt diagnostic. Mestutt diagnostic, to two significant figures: 0.98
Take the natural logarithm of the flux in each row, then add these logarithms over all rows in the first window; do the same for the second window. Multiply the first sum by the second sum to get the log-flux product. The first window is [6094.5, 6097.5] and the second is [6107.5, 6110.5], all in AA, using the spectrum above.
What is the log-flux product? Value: 54.61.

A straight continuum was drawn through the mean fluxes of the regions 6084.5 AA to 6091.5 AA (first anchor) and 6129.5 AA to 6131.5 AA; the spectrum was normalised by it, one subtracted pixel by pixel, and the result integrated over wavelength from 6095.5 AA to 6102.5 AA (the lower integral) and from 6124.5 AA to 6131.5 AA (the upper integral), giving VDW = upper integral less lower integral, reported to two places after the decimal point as -0.48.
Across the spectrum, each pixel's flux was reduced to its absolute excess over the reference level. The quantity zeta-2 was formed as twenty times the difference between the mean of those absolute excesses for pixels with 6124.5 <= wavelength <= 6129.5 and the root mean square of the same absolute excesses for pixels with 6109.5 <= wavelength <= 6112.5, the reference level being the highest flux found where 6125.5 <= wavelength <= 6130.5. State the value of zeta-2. 1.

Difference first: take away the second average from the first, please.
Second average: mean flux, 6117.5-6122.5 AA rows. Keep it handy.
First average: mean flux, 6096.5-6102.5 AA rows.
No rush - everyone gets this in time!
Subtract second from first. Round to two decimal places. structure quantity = 0.37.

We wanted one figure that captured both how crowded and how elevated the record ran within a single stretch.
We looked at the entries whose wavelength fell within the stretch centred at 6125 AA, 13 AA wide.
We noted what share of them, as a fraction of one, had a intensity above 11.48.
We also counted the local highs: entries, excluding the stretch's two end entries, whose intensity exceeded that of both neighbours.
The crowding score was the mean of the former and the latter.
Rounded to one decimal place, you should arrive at 1.8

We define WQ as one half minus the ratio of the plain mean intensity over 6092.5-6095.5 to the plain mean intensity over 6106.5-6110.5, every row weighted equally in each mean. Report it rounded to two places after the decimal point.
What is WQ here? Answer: -0.44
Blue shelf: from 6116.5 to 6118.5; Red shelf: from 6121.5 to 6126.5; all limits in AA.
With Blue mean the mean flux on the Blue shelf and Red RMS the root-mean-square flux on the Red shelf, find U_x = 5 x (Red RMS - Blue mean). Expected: 2.1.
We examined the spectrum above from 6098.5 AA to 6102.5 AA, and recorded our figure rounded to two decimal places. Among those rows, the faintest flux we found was 11.14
